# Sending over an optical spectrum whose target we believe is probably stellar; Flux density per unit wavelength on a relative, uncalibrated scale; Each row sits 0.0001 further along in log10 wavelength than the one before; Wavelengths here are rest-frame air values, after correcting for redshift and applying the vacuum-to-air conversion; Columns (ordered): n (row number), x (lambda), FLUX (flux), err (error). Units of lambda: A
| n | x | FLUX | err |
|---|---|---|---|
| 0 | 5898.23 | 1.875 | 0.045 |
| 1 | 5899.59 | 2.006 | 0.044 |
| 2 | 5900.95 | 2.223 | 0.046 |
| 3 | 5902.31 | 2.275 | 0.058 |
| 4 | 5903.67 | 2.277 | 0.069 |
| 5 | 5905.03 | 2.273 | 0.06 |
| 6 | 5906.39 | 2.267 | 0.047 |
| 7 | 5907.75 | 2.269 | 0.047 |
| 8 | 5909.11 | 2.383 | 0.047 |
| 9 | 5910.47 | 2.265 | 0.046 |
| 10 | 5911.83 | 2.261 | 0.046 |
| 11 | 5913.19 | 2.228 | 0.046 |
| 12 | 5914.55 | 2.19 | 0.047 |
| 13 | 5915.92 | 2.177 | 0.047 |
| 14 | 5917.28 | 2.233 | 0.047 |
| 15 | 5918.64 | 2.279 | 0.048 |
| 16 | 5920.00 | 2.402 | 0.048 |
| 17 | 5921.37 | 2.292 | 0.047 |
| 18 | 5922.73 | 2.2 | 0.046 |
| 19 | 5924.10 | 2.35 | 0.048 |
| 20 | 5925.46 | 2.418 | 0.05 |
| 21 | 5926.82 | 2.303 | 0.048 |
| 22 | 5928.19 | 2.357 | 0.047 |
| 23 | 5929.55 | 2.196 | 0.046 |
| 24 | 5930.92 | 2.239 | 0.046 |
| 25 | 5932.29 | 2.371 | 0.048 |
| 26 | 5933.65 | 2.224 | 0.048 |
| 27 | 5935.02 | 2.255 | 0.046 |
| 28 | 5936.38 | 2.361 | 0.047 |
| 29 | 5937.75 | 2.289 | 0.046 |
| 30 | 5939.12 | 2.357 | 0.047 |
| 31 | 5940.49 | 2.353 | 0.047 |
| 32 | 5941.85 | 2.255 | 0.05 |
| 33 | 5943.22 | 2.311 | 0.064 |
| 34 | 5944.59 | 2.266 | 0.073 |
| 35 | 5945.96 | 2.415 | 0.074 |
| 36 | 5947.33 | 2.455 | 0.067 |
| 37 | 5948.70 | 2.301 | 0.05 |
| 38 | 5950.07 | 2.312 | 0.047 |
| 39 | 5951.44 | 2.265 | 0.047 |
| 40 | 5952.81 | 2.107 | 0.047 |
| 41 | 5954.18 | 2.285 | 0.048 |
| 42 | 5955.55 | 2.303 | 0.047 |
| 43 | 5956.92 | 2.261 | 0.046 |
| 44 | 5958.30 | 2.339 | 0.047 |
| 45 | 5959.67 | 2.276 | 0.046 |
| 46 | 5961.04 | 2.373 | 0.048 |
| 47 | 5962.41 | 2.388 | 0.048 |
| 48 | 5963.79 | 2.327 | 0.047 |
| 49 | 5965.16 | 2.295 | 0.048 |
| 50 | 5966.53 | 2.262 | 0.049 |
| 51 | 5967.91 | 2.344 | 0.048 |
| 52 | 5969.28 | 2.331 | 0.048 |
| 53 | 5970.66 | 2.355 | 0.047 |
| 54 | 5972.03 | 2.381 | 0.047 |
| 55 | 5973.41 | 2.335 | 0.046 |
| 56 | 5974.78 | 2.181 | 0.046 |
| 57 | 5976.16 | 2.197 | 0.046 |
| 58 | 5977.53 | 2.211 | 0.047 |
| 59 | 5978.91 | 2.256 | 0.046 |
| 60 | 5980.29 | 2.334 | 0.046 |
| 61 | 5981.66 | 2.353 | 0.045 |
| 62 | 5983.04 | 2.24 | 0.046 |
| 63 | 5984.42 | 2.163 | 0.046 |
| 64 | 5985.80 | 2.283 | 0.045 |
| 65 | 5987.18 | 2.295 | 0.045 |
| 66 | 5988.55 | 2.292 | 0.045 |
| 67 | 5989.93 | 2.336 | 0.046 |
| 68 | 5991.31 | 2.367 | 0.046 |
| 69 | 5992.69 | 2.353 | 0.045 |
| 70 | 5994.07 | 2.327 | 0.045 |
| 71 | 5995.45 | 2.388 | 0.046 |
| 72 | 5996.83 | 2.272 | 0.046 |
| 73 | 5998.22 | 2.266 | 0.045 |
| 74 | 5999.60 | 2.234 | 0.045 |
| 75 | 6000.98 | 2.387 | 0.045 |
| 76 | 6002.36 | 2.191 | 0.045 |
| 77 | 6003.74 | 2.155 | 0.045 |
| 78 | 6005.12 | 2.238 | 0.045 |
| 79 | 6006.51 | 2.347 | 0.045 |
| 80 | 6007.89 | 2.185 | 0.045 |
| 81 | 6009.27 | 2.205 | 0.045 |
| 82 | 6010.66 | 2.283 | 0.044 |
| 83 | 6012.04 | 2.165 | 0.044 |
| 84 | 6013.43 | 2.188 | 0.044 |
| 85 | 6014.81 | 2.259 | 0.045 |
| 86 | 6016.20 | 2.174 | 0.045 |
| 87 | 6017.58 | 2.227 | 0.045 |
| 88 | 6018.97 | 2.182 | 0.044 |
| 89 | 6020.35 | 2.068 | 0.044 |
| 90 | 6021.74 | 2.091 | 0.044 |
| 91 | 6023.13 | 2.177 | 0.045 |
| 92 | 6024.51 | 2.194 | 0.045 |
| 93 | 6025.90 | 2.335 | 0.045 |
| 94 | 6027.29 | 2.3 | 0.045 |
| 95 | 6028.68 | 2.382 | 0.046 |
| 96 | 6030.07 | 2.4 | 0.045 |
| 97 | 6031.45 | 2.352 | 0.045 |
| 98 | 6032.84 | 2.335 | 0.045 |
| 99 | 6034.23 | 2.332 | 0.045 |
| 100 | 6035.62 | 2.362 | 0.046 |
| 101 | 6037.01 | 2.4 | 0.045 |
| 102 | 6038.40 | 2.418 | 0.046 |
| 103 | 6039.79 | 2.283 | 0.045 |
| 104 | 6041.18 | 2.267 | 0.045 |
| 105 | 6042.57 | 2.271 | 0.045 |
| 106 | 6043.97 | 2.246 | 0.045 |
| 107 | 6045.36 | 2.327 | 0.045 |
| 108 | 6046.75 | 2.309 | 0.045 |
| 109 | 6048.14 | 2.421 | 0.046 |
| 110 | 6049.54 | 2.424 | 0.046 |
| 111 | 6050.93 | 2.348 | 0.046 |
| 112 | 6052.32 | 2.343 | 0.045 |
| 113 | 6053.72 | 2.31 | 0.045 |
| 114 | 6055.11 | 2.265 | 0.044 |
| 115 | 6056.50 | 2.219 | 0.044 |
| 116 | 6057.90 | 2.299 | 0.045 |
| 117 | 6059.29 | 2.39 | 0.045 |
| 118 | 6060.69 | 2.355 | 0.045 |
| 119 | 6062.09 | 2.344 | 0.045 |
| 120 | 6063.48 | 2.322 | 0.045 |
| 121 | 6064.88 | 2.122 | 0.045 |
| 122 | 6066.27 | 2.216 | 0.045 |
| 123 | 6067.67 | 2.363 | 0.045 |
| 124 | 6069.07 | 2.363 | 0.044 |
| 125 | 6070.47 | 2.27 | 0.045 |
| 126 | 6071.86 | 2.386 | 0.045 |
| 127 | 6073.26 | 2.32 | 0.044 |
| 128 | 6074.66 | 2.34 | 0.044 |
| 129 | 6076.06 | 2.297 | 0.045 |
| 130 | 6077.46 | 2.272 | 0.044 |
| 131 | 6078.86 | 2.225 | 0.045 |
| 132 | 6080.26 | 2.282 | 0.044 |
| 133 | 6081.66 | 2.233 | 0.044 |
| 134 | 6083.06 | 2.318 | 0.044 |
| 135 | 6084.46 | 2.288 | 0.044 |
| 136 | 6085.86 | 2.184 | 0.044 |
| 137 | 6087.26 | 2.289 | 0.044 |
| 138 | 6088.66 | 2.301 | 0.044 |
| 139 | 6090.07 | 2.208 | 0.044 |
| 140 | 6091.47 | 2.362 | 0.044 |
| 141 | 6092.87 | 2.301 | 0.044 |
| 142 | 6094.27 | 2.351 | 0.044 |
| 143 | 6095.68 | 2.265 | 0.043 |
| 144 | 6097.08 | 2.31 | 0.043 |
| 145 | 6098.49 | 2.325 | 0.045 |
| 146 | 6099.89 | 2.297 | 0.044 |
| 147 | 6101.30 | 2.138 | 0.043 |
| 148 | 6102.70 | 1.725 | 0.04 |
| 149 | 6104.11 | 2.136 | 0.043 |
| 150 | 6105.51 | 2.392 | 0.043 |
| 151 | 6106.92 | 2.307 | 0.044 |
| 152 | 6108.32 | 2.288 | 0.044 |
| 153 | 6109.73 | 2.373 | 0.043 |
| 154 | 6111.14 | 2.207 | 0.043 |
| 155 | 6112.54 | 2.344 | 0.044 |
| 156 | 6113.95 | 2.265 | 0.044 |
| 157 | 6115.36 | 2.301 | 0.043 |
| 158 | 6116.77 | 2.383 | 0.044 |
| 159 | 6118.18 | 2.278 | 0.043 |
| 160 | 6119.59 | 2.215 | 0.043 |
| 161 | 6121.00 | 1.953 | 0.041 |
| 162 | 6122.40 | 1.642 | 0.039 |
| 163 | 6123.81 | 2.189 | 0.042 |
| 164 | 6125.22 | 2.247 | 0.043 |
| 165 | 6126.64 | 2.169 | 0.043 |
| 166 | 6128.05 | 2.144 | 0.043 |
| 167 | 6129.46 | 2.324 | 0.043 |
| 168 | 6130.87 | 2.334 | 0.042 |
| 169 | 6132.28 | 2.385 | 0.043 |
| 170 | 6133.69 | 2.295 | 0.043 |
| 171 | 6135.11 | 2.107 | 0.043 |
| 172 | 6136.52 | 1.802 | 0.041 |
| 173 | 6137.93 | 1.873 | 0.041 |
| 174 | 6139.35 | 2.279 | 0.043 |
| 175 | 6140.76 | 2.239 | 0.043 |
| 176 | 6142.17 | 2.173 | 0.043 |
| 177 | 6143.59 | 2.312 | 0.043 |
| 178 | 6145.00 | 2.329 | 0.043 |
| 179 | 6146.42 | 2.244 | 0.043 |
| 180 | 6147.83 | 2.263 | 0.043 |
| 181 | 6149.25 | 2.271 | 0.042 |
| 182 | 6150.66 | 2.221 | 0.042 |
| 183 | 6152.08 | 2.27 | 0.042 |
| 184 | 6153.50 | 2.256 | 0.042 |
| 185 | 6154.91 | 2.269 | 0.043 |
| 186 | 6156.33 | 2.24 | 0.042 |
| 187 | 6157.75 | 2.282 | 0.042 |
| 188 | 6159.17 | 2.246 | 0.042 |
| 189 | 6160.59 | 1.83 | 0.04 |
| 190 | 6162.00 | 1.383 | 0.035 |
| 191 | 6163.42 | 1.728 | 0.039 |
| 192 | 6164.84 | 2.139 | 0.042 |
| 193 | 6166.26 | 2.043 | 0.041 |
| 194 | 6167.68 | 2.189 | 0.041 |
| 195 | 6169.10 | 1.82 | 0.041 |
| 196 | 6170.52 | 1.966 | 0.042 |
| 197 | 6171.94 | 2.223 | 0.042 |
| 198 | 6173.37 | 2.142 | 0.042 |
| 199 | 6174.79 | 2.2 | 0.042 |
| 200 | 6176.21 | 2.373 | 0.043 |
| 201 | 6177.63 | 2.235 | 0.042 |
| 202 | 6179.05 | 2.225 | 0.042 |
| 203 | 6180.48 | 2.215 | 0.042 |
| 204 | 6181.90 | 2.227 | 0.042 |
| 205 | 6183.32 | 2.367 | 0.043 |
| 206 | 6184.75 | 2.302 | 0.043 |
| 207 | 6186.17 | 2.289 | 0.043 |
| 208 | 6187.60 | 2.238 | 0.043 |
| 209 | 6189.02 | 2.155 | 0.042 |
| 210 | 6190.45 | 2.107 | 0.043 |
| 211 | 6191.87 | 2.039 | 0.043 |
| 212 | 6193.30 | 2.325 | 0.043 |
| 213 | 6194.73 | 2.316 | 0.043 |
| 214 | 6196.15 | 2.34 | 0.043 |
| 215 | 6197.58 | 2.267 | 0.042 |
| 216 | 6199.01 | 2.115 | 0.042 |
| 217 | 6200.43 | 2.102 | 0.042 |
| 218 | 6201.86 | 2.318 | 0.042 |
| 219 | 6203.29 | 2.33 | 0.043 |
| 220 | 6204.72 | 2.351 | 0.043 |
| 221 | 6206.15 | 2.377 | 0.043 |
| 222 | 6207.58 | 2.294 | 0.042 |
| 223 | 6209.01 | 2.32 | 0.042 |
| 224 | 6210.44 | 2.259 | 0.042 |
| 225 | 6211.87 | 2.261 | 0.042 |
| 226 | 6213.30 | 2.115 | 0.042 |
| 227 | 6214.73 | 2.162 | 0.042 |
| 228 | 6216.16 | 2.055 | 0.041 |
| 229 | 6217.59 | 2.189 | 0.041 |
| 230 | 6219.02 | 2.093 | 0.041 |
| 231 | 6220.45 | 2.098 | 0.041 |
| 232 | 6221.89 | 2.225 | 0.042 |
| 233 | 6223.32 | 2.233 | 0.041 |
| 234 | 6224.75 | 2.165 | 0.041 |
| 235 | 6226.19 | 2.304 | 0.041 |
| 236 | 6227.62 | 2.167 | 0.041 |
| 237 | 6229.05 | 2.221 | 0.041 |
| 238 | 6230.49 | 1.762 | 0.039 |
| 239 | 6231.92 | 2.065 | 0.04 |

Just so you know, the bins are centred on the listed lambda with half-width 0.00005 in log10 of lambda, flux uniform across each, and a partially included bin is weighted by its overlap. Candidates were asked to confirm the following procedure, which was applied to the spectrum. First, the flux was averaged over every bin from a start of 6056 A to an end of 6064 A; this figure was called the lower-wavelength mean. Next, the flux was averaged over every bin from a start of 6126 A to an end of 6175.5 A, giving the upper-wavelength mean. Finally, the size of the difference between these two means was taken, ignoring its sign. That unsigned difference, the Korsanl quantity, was 0.18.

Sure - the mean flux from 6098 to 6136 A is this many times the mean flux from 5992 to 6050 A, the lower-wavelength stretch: 0.97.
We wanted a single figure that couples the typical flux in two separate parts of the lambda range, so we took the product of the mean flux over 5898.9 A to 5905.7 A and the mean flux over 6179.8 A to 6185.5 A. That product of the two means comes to 5.04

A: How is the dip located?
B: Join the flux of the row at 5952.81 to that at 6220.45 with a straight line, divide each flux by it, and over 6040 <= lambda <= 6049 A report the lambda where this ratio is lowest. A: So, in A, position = 6043.97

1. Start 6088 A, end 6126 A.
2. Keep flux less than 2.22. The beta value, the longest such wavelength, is 6123.81 A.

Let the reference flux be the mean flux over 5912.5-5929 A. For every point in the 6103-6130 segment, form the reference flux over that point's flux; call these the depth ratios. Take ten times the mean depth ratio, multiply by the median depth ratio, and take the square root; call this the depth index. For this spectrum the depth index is 3.24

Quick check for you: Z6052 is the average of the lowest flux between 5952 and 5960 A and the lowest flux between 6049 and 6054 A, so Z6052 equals 2.21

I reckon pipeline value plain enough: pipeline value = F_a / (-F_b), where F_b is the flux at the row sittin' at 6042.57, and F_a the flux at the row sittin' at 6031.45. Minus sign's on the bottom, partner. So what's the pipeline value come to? -1.04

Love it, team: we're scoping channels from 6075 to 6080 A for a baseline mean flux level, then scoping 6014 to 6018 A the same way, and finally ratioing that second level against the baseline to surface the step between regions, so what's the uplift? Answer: 0.98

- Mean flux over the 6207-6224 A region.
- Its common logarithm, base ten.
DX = 0.341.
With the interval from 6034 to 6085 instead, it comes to 0.364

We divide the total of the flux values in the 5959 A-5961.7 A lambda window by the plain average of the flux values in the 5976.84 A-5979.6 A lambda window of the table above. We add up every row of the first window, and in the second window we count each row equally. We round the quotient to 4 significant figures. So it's 2.081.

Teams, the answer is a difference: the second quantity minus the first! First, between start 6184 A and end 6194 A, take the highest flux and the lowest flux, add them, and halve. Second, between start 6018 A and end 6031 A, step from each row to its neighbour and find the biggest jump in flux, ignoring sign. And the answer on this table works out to -2.04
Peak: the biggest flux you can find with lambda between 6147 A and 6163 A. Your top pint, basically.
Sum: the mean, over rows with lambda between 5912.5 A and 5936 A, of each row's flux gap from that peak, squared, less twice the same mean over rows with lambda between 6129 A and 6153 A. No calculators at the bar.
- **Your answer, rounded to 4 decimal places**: -0.0492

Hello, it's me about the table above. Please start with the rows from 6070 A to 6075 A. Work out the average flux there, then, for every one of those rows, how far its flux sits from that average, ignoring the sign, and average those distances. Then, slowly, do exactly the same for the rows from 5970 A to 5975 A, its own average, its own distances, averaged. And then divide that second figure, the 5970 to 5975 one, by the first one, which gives 1.9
